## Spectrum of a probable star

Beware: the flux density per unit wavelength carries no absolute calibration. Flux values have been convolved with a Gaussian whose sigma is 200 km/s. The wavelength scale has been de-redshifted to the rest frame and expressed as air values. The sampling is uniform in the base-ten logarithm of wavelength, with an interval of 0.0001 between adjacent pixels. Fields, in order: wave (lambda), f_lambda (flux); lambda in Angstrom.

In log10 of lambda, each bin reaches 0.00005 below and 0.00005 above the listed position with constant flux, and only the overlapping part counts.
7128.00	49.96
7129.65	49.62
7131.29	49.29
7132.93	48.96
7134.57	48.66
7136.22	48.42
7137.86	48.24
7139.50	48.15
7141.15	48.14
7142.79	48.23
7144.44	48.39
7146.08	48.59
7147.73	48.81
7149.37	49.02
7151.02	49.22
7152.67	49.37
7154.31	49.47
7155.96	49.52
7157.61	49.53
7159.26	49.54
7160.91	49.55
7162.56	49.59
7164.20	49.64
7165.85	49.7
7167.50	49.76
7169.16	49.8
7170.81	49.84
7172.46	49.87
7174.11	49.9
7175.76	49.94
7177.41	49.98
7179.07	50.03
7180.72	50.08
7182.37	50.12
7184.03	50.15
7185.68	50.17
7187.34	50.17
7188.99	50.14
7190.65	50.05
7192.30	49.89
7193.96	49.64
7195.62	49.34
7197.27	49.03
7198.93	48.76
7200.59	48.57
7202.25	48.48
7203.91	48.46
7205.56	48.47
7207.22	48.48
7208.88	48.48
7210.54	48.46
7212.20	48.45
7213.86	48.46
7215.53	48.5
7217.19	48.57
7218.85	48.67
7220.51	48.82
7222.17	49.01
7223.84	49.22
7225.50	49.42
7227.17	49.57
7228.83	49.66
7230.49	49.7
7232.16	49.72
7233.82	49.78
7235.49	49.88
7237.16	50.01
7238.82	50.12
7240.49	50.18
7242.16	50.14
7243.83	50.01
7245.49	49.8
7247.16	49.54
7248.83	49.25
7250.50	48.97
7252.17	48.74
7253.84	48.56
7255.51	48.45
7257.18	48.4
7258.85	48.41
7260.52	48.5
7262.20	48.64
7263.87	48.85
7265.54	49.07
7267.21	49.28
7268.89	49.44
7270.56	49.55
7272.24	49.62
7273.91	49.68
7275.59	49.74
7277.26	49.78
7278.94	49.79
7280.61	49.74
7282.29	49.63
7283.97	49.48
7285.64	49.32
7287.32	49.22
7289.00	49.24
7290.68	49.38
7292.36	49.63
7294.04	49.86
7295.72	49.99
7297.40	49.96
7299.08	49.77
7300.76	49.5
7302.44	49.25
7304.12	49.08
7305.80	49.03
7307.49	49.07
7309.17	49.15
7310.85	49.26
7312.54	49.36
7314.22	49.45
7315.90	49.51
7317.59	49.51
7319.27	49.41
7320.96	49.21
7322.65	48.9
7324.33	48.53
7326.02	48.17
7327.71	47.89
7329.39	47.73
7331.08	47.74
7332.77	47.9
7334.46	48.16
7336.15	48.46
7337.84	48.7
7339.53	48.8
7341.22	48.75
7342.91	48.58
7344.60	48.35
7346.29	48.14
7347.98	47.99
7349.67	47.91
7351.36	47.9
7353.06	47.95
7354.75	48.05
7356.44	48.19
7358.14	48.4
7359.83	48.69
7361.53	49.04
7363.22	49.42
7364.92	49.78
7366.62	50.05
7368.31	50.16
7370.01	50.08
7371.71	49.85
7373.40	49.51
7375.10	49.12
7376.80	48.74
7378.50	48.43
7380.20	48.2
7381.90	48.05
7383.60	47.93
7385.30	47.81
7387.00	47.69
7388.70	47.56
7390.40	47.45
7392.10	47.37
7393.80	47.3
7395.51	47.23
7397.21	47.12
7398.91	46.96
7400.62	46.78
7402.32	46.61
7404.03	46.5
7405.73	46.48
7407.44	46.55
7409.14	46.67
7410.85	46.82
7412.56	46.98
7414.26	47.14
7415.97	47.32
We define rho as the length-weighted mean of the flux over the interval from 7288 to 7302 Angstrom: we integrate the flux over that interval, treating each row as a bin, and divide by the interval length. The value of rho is 49.6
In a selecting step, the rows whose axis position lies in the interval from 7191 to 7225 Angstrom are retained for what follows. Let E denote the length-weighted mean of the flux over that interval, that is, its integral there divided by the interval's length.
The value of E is 48.8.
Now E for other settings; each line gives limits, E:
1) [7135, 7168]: 49.0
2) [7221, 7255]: 49.5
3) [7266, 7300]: 49.6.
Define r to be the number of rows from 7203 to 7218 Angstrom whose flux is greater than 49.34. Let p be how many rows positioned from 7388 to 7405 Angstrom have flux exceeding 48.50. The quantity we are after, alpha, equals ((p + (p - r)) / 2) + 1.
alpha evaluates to 1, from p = 0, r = 0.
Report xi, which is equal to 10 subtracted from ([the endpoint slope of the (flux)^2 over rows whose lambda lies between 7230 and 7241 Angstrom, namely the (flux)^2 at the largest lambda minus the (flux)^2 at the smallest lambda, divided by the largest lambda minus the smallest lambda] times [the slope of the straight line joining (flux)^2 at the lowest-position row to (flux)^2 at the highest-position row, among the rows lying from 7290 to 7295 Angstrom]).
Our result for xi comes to 58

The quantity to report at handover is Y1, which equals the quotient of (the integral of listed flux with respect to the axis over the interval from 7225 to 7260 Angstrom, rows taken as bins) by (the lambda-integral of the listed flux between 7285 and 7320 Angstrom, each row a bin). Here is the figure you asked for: 1.00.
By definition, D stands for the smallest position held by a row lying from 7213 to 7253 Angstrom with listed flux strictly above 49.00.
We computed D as 7222.17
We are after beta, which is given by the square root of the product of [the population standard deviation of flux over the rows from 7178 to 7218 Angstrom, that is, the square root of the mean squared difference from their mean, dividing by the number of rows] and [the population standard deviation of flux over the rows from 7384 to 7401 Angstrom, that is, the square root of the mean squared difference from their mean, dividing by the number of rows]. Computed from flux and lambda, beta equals 0.47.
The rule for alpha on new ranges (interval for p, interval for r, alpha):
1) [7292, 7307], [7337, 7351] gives 10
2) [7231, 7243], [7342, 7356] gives 8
